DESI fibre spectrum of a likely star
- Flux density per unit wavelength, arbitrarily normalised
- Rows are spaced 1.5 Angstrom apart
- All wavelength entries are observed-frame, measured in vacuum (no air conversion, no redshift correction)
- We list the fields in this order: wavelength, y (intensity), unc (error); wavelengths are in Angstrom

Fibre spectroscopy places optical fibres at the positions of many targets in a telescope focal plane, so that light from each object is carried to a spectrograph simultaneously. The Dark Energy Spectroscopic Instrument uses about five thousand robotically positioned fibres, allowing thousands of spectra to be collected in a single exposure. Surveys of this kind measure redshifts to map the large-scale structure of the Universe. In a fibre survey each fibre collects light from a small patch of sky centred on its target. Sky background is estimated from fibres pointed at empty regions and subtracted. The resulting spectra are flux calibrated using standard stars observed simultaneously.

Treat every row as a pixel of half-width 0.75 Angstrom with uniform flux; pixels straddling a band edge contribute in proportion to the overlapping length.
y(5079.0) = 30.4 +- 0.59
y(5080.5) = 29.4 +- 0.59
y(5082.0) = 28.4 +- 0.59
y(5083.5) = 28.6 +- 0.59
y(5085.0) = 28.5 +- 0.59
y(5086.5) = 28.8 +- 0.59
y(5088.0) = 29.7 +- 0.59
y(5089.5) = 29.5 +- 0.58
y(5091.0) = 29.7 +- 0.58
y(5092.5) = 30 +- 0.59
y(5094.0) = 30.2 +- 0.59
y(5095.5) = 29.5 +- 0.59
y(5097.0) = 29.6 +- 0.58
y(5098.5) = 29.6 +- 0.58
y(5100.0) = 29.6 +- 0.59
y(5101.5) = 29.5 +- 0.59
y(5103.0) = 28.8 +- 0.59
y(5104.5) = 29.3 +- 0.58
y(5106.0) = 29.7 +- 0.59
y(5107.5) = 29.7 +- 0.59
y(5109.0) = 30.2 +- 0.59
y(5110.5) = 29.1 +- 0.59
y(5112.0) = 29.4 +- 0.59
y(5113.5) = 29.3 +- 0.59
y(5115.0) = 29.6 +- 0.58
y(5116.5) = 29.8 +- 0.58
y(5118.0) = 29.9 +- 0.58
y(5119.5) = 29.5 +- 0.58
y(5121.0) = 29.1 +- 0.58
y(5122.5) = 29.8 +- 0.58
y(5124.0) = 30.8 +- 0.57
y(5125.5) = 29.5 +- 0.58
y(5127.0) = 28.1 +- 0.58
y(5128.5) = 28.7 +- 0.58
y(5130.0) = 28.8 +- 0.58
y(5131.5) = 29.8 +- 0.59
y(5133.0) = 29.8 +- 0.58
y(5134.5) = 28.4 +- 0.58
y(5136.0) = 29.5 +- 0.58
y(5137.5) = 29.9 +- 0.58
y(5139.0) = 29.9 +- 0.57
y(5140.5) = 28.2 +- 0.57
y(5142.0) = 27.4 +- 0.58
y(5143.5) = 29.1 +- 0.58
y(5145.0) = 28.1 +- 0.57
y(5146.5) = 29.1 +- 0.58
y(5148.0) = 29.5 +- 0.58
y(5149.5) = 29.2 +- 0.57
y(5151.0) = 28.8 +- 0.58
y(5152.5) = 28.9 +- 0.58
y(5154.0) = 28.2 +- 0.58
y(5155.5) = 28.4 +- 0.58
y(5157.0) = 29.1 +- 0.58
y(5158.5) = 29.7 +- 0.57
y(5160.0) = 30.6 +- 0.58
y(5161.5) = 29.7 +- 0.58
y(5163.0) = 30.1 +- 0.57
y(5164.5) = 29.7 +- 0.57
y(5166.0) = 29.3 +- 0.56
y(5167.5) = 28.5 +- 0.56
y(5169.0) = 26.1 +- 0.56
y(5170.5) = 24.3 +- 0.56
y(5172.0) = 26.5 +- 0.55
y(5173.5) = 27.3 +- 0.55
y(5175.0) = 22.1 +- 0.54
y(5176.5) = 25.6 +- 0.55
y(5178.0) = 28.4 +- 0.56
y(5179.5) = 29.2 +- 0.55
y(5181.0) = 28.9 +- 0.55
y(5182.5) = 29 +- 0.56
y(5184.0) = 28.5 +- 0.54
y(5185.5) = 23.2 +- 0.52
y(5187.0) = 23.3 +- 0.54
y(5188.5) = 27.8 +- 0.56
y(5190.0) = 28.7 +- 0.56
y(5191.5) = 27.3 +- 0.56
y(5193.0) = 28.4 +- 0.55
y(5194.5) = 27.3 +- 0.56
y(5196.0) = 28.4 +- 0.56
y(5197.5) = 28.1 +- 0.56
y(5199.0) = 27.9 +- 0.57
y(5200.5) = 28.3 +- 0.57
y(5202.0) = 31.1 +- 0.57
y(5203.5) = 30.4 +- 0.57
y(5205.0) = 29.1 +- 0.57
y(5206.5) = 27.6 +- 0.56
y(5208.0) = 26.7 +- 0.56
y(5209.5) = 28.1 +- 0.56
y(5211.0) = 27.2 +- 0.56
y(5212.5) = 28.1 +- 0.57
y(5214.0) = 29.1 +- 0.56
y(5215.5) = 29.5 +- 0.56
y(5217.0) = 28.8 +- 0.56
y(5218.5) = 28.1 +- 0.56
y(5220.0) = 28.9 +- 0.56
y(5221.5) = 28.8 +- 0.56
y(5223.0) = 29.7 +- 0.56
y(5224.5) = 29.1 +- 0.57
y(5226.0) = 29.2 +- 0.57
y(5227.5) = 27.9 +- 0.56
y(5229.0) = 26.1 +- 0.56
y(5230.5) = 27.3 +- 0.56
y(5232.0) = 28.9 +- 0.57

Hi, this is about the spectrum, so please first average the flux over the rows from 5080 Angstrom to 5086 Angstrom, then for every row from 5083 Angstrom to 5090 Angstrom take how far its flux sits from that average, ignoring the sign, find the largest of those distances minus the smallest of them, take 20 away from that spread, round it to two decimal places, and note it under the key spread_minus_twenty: -19.10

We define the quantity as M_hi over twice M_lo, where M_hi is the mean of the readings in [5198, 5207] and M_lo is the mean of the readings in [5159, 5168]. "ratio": 0.490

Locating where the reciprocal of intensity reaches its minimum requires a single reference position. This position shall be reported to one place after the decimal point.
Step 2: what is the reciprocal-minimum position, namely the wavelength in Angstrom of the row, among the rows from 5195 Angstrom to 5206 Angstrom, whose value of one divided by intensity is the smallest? 5202.0 Angstrom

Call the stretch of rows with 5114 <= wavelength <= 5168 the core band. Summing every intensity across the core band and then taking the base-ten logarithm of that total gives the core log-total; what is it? 3.0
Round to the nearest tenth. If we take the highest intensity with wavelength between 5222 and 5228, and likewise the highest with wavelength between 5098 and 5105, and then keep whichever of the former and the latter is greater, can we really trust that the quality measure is 29.7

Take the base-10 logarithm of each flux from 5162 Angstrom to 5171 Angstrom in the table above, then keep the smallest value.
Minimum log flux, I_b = 1.386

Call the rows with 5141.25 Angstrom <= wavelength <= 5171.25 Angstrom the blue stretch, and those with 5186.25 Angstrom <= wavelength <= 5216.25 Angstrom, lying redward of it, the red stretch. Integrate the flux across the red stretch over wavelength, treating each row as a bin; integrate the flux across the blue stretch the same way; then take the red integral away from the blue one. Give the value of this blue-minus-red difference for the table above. 17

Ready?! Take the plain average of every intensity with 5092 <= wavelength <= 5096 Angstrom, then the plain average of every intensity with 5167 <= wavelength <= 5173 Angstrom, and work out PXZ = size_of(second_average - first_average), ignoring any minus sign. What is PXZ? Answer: 4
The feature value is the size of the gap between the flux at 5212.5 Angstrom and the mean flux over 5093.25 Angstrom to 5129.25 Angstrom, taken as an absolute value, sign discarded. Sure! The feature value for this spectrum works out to 1.41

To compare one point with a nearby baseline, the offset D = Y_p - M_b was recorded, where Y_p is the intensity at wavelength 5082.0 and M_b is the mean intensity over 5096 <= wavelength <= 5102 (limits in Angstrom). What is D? -1.2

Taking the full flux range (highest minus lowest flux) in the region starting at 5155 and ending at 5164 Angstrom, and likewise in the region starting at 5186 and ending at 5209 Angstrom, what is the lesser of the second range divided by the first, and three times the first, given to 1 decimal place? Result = 3.5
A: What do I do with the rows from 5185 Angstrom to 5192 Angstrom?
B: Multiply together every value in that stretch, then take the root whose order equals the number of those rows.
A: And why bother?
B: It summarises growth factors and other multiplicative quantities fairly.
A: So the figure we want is 26.0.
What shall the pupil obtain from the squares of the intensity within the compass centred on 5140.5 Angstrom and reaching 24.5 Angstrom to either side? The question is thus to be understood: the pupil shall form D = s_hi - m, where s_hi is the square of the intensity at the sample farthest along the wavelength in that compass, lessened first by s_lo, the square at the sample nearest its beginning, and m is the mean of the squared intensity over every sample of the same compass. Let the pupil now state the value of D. -862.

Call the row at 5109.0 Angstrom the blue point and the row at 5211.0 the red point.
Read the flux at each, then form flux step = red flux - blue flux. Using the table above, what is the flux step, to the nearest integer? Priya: -3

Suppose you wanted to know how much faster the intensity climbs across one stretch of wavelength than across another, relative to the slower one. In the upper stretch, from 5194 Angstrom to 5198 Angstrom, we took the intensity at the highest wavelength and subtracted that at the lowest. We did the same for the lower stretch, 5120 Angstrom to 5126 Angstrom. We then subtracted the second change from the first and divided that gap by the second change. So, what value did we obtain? 1.0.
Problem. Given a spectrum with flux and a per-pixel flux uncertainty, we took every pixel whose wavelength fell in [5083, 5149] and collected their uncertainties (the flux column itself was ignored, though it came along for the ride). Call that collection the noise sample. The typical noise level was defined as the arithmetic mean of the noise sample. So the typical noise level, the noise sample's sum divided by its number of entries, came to 0.583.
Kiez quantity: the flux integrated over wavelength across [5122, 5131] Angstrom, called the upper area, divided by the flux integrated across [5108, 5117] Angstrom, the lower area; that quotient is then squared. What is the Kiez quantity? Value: 0.98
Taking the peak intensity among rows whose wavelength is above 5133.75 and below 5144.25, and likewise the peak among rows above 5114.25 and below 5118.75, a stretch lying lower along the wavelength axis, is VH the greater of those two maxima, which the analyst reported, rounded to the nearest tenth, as 29.9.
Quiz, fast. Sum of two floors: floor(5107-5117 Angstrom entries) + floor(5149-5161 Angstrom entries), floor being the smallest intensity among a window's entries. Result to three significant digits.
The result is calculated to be 57.3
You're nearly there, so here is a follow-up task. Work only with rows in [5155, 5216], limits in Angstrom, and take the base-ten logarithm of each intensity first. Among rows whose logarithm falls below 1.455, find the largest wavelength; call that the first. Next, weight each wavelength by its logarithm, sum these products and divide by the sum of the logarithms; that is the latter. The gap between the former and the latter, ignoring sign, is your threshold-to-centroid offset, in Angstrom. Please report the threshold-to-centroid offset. 27.0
